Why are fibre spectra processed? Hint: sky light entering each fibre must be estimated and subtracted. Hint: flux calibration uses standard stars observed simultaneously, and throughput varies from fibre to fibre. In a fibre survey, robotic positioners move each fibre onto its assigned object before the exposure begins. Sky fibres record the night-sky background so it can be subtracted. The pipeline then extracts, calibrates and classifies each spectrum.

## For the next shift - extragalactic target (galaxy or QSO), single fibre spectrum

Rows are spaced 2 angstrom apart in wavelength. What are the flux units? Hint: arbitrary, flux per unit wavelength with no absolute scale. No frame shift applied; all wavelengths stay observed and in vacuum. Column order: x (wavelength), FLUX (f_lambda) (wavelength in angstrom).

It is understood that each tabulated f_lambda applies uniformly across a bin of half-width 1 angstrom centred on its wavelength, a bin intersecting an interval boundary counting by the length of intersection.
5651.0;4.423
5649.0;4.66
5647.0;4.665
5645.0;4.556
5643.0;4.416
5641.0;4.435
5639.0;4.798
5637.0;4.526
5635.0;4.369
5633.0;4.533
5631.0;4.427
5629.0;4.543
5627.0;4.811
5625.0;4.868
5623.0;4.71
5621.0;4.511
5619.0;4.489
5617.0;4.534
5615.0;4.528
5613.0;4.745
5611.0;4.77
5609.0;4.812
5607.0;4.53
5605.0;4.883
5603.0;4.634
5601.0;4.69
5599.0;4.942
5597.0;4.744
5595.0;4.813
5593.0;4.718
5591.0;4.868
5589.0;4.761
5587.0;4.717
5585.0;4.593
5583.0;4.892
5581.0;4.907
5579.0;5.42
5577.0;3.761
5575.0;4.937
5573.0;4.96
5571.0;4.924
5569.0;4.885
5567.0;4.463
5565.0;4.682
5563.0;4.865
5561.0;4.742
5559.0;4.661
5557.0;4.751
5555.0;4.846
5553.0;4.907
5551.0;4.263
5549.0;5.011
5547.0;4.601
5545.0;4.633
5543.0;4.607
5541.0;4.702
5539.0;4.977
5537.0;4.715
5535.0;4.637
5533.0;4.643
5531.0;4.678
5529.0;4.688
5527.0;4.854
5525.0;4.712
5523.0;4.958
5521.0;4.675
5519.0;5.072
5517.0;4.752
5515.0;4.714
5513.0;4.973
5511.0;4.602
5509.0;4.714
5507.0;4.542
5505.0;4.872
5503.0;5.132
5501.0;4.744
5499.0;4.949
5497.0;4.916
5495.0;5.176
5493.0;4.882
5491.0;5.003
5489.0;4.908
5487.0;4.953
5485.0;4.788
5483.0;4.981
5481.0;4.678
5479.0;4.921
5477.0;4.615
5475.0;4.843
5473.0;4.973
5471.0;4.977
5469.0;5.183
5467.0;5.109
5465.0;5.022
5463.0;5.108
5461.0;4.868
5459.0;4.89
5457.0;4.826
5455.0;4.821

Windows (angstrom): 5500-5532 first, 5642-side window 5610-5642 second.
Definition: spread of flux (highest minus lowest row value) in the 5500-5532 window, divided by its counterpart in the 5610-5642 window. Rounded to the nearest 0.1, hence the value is 1.2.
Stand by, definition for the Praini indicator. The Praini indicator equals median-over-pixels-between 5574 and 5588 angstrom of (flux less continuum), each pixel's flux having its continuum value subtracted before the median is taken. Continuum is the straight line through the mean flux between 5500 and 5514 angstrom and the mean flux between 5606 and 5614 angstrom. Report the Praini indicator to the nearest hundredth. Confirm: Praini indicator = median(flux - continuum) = 0.16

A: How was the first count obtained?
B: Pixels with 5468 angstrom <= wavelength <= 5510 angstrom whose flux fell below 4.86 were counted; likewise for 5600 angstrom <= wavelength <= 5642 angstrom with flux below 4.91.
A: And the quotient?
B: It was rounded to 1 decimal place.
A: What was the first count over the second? 0.3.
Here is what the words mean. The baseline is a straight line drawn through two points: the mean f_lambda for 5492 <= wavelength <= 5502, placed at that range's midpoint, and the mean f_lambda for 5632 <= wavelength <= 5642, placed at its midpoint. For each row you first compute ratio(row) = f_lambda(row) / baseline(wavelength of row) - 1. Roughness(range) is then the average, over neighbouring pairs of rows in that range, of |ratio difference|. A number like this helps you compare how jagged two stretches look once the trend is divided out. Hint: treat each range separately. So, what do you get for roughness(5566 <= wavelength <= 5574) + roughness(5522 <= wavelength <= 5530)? 0.074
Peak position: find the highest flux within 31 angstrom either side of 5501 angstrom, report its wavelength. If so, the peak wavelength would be 5495.0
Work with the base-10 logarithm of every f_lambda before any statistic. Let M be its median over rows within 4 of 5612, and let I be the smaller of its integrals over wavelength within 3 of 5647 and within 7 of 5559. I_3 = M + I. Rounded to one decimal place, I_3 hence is 4.7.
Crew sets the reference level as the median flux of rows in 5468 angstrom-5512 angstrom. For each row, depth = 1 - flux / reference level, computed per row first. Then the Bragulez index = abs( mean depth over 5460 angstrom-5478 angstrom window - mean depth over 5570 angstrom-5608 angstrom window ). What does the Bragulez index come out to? 0.039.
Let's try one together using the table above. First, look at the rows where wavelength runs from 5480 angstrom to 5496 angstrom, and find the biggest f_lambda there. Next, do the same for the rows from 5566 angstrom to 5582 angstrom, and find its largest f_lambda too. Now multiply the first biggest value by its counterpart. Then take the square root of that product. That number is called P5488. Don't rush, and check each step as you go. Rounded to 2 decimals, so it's 5.30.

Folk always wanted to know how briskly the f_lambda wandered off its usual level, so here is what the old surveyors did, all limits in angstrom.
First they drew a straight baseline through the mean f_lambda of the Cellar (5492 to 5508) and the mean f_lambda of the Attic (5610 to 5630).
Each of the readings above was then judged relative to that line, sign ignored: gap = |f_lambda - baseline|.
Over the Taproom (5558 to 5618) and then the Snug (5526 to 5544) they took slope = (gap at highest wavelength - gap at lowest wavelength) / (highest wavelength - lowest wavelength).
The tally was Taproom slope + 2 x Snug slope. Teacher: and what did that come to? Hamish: 0.025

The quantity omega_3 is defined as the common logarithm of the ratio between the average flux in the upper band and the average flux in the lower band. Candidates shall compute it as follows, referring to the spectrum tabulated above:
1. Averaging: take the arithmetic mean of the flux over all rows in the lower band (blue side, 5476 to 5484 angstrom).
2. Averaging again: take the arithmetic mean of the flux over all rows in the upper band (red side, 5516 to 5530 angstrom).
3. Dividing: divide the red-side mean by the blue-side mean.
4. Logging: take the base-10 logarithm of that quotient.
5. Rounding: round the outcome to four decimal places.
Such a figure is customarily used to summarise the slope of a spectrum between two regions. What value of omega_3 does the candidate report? 0.0015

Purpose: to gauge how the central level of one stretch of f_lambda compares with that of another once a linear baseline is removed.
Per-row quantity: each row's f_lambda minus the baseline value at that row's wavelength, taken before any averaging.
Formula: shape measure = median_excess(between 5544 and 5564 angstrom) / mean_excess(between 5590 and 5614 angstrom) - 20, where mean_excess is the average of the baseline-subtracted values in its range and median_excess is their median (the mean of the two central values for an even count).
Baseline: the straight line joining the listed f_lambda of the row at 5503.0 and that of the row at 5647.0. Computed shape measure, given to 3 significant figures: -15.8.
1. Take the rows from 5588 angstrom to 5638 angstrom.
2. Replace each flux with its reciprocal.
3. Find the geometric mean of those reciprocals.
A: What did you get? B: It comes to 0.214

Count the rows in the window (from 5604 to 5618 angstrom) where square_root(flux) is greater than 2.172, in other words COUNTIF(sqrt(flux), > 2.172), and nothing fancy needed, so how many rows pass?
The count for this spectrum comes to 4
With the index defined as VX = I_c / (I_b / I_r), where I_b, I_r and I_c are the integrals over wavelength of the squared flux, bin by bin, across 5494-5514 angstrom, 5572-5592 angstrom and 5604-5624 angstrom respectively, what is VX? 421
